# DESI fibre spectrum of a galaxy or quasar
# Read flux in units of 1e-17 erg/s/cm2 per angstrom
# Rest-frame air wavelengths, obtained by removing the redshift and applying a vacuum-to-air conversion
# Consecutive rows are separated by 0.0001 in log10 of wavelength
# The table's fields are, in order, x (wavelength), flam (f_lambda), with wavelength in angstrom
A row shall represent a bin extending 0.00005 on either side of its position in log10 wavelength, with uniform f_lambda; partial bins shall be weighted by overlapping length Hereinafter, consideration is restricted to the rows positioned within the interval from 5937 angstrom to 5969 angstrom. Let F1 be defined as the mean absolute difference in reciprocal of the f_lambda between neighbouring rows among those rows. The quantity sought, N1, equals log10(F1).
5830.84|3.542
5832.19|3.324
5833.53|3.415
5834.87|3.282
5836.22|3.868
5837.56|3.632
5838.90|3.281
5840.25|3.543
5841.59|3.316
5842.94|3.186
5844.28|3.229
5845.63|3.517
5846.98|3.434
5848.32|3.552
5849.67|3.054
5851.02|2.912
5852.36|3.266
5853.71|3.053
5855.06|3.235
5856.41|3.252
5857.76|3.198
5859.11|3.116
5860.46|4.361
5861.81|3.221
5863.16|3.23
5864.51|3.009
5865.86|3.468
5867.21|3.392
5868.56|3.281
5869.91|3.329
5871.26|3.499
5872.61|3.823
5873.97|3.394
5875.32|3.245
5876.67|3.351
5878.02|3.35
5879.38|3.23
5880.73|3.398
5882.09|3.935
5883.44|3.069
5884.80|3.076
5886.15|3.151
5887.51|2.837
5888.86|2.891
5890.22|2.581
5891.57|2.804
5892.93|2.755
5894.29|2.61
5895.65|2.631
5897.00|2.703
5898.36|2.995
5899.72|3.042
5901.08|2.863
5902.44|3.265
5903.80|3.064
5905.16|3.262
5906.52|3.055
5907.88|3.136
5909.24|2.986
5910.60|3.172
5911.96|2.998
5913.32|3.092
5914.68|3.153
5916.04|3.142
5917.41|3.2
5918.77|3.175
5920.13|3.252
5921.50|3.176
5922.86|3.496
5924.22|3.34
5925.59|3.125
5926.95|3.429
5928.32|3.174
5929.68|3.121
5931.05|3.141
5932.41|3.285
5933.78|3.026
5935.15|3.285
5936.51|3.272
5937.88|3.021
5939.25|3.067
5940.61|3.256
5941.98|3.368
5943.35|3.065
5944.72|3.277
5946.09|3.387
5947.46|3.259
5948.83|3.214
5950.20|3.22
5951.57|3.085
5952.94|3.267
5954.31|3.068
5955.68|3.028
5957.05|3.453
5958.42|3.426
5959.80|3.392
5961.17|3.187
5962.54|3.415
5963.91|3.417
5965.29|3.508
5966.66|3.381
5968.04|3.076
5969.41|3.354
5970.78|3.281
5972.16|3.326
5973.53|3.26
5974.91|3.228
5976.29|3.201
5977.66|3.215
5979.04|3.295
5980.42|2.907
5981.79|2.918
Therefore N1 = -1.86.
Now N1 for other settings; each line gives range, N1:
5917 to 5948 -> -1.81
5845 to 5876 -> -1.63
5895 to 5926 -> -1.81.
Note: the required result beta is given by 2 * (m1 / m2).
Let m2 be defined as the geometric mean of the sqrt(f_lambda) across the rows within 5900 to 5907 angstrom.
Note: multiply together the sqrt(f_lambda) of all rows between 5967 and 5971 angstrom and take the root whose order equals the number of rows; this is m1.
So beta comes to 2.04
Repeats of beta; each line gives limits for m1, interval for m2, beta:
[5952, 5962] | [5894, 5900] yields 2.16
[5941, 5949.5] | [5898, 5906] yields 2.06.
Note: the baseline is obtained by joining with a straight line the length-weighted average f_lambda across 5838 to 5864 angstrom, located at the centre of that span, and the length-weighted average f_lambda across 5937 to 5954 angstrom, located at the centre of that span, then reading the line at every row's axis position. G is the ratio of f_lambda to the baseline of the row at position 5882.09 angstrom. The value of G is 1.20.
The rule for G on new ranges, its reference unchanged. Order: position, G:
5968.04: 0.97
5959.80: 1.06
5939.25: 0.96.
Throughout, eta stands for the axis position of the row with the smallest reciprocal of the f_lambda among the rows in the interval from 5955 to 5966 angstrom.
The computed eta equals 5965.29 angstrom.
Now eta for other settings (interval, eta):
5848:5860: 5848.32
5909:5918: 5917.41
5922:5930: 5922.86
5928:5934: 5932.41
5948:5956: 5952.94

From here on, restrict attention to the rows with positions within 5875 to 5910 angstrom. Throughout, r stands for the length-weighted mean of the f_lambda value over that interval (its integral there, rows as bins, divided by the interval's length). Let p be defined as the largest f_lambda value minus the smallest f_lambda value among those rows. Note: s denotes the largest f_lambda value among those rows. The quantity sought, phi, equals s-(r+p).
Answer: -0.466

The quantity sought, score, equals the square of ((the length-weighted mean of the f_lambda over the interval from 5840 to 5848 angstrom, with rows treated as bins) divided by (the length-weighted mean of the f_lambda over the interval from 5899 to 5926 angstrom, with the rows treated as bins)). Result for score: 1.15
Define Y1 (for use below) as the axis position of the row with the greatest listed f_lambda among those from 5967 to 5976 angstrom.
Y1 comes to 5969.41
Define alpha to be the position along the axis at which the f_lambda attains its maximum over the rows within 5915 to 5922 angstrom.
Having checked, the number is 5920.13 angstrom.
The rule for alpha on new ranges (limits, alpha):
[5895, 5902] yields 5899.72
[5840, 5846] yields 5840.25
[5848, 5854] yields 5848.32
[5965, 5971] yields 5965.29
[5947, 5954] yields 5952.94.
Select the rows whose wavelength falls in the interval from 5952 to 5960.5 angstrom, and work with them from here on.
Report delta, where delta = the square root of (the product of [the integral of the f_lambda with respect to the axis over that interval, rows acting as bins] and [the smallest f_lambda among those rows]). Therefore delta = 9.2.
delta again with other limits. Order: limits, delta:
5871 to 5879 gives 9.4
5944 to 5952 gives 8.9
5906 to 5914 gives 8.6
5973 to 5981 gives 8.6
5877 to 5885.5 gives 9.3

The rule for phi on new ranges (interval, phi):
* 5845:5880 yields -0.425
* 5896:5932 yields -0.431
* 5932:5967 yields -0.232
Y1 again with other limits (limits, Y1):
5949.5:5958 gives 5957.05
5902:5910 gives 5902.44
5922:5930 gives 5922.86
